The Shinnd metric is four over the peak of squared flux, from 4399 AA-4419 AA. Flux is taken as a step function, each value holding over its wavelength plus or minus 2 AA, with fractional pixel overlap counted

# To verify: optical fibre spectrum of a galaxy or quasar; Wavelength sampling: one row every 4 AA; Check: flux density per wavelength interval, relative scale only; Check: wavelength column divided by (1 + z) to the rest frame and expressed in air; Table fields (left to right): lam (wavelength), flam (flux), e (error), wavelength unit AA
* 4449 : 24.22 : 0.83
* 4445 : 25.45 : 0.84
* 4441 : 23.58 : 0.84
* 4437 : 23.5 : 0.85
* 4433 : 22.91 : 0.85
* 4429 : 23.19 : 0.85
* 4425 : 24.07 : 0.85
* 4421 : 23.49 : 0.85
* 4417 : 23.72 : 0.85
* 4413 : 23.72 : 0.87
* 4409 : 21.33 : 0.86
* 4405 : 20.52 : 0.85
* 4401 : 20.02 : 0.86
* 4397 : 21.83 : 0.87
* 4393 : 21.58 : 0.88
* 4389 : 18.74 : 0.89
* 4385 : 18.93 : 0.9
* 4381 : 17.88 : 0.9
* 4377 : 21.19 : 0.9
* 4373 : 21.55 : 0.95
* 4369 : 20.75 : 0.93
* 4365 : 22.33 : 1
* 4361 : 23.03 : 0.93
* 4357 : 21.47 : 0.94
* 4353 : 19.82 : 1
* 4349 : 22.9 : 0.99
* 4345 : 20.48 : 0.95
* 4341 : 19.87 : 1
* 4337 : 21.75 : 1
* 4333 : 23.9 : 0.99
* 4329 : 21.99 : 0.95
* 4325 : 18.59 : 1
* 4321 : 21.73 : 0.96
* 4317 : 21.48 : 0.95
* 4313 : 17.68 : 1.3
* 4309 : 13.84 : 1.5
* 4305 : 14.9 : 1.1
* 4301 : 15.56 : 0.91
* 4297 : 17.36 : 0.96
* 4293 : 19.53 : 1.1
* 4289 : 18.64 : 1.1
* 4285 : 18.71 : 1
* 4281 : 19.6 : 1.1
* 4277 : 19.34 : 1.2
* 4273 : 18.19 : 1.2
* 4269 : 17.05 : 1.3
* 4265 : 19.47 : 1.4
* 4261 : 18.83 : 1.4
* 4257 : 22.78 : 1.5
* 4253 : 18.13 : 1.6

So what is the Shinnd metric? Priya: 0.0071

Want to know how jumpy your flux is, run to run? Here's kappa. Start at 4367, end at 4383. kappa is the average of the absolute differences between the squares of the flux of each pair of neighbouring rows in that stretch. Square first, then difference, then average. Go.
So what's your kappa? 60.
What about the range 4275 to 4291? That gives 16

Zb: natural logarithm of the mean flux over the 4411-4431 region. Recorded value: 3.16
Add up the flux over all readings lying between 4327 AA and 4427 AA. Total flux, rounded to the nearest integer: 537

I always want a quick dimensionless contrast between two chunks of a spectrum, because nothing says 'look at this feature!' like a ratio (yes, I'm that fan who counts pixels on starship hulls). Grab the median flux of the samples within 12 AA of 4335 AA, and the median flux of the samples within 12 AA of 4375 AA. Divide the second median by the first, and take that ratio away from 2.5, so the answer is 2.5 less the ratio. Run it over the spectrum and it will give 1.51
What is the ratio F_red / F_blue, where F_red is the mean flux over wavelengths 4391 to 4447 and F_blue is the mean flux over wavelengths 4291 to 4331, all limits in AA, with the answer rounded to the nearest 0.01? 1.25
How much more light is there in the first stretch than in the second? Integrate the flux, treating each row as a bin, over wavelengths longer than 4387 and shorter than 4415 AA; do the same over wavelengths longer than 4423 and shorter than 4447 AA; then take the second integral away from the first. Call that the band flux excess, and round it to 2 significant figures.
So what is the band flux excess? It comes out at 20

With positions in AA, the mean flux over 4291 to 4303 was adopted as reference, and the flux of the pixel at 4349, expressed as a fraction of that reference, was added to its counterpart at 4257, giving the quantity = 2.61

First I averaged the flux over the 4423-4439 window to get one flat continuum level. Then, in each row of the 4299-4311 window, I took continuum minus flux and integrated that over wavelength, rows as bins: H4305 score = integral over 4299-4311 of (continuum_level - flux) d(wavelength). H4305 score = 104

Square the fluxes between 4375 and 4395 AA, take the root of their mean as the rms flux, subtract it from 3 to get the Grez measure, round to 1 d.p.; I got -16.7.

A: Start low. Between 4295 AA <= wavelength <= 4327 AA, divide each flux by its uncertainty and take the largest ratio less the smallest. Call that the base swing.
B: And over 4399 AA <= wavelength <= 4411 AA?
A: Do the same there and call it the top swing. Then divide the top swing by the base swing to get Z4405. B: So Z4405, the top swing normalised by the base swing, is 0.11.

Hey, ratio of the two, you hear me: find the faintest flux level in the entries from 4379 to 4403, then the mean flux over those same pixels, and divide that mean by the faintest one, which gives 1.11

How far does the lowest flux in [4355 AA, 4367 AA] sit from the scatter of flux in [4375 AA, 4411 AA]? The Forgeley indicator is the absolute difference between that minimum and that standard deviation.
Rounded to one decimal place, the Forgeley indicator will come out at 20.1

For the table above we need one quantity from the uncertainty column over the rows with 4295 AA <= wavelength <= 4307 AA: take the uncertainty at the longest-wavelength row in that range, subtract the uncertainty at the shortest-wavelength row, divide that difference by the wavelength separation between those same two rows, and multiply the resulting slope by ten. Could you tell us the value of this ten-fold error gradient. 0.175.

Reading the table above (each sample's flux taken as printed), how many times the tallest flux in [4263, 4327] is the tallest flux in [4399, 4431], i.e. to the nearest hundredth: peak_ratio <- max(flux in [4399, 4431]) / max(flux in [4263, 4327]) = 1.11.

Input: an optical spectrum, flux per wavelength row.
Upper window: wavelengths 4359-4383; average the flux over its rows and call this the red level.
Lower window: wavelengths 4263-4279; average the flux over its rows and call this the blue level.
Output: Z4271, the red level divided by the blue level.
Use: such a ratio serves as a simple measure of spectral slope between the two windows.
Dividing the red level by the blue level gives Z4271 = 1.14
